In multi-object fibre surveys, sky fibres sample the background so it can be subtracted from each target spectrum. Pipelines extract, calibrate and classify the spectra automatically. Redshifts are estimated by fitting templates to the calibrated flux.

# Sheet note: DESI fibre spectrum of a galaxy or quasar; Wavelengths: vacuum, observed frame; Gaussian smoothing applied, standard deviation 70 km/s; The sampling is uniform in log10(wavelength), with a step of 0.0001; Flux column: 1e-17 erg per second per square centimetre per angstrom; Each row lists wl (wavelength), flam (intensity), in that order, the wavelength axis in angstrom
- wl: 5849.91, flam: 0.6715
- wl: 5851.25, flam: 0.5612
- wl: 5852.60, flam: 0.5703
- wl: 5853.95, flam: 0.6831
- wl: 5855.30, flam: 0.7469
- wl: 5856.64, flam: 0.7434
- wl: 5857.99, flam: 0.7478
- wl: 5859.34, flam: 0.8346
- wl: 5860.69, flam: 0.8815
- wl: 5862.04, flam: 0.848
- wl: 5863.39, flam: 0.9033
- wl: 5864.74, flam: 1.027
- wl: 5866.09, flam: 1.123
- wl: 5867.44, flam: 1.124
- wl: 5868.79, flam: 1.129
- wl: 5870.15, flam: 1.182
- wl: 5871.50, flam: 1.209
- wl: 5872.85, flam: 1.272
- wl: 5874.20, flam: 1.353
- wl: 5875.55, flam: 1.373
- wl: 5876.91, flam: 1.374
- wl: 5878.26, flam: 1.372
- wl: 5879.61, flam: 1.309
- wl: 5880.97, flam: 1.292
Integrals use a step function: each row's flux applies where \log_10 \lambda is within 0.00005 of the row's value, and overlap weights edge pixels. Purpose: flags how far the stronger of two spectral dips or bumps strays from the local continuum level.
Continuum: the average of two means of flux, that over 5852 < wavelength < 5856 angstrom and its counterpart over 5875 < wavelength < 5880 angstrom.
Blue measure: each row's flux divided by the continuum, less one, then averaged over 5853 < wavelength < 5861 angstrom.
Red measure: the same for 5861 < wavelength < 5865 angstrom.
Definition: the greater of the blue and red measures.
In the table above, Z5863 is -0.1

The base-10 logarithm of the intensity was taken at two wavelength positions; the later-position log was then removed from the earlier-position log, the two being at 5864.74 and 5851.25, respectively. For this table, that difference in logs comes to -0.26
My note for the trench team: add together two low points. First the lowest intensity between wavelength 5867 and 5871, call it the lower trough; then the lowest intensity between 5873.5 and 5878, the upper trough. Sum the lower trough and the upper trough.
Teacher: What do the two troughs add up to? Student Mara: 2.48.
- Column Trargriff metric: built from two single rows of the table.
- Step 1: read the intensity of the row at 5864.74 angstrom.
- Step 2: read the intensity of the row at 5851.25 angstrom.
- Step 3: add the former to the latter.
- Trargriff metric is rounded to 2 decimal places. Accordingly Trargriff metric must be 1.59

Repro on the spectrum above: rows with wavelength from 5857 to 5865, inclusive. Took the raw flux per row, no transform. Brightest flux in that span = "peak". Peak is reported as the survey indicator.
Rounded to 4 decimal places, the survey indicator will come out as 1.0270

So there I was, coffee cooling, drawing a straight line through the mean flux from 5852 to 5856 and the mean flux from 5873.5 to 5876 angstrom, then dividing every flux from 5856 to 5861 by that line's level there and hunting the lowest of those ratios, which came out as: 0.93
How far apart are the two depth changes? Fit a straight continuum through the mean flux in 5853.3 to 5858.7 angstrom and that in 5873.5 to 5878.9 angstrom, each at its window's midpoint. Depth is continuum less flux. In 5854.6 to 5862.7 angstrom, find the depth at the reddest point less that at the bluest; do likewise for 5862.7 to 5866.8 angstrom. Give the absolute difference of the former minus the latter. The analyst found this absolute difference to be 0.25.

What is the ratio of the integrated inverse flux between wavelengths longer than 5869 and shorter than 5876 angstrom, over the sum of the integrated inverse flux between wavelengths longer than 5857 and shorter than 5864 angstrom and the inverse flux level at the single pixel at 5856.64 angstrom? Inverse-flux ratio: 0.57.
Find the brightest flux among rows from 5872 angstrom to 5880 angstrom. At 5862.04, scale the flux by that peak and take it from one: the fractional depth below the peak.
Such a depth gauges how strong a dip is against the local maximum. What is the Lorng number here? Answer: 0.38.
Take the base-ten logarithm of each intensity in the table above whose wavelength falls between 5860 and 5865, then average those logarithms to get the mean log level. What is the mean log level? -0.04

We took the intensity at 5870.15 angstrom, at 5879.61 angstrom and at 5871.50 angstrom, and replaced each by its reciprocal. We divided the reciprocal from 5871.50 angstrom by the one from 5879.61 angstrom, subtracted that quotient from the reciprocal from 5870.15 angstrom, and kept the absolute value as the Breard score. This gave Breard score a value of 0.24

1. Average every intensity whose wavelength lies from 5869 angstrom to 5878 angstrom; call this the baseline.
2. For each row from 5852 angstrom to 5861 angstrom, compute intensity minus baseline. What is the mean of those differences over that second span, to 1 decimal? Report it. -0.5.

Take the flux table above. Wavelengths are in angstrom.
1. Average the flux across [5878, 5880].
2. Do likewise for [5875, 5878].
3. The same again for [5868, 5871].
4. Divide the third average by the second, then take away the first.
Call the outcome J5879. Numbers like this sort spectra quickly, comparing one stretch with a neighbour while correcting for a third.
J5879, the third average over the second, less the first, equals -0.50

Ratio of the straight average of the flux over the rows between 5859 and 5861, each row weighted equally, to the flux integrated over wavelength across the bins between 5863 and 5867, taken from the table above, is 0.21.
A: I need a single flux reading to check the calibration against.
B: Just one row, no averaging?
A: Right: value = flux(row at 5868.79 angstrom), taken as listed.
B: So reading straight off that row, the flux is 1.129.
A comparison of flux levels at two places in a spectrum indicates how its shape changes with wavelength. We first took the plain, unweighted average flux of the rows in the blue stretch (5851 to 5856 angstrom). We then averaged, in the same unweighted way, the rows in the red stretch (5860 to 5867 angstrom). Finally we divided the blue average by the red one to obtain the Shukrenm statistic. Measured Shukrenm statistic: 0.67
